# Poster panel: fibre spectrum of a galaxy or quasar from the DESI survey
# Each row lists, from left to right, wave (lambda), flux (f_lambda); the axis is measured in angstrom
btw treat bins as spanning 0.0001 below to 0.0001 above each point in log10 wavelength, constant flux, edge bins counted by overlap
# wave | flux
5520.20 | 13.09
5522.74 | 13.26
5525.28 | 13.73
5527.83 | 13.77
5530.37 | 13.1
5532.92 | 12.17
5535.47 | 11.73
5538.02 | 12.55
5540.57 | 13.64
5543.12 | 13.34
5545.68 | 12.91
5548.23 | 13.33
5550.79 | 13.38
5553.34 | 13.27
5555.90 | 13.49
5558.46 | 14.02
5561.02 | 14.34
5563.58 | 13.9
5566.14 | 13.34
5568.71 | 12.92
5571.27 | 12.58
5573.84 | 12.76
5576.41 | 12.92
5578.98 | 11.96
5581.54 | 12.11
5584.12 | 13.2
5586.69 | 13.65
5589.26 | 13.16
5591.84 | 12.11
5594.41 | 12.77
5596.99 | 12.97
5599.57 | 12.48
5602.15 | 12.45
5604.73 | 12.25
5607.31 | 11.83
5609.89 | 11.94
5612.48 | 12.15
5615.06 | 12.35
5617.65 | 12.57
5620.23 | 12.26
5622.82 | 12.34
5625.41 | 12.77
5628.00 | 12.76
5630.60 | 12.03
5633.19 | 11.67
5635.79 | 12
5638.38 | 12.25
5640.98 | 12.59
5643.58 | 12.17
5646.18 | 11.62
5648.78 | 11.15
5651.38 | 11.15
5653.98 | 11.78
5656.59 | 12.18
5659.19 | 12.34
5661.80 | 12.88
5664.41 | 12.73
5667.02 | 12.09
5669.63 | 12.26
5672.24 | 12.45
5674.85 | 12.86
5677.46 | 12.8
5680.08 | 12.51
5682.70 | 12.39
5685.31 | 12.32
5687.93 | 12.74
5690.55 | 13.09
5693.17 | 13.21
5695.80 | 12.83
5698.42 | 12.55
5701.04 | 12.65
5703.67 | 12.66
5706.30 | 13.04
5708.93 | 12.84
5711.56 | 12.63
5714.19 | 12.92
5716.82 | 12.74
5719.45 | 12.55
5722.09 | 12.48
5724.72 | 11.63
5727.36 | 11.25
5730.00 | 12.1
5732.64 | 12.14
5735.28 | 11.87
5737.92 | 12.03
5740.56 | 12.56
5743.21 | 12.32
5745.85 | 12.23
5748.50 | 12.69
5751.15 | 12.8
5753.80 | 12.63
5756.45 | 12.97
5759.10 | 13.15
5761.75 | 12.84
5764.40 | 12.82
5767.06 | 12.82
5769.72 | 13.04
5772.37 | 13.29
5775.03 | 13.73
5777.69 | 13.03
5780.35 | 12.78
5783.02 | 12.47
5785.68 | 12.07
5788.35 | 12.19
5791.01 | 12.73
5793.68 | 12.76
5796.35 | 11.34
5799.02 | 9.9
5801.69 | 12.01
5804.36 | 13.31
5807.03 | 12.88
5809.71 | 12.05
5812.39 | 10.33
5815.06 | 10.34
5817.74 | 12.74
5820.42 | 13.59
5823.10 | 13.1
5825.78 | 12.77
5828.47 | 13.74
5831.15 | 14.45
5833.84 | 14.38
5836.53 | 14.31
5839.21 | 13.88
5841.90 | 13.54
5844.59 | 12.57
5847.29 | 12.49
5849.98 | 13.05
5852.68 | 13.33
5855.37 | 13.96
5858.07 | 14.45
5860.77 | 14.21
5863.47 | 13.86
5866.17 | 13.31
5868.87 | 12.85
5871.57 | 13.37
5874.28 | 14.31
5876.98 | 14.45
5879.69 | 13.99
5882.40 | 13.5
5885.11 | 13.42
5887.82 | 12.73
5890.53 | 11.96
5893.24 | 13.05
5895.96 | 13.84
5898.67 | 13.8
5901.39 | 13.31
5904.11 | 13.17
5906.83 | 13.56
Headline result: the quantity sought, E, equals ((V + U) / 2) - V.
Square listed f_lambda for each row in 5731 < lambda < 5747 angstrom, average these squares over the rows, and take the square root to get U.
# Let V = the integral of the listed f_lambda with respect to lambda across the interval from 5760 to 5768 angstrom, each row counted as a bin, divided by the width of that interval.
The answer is -0.3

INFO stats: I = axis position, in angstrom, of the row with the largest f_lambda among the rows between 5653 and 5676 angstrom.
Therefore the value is 5661.80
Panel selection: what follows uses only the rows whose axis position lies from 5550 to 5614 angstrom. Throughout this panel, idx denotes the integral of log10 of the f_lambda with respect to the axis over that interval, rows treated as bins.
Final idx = 71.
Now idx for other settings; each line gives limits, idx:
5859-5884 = 28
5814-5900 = 97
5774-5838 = 70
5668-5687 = 21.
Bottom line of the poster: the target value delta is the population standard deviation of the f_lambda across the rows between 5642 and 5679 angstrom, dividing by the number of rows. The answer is 0.56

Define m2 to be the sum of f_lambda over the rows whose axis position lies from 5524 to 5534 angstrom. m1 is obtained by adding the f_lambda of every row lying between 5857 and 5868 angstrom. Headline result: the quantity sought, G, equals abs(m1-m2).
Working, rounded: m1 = 55.8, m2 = 52.8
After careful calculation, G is 3.1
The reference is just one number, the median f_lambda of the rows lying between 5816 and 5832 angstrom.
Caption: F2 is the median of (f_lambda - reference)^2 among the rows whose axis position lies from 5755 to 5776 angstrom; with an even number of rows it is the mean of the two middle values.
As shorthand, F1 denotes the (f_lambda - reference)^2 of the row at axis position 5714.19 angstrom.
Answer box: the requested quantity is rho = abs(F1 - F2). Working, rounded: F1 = 0.18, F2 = 0.1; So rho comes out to 0.0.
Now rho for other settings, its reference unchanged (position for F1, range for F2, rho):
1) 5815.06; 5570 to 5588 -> 8.7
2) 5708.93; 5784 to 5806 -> 1.2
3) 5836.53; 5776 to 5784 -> 0.6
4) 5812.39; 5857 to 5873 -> 8.8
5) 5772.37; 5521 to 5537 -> 0.2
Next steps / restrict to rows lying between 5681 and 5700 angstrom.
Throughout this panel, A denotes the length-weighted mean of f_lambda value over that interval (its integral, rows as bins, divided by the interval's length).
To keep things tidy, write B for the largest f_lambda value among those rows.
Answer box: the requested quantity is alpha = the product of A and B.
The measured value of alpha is 168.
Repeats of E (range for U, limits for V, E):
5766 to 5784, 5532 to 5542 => 0.2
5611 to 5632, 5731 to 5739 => 0.2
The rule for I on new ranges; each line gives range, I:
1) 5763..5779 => 5775.03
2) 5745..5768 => 5759.10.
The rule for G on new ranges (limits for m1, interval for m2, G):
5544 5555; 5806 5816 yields 7.3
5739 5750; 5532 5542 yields 0.3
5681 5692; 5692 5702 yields 0.7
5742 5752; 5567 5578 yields 1.1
